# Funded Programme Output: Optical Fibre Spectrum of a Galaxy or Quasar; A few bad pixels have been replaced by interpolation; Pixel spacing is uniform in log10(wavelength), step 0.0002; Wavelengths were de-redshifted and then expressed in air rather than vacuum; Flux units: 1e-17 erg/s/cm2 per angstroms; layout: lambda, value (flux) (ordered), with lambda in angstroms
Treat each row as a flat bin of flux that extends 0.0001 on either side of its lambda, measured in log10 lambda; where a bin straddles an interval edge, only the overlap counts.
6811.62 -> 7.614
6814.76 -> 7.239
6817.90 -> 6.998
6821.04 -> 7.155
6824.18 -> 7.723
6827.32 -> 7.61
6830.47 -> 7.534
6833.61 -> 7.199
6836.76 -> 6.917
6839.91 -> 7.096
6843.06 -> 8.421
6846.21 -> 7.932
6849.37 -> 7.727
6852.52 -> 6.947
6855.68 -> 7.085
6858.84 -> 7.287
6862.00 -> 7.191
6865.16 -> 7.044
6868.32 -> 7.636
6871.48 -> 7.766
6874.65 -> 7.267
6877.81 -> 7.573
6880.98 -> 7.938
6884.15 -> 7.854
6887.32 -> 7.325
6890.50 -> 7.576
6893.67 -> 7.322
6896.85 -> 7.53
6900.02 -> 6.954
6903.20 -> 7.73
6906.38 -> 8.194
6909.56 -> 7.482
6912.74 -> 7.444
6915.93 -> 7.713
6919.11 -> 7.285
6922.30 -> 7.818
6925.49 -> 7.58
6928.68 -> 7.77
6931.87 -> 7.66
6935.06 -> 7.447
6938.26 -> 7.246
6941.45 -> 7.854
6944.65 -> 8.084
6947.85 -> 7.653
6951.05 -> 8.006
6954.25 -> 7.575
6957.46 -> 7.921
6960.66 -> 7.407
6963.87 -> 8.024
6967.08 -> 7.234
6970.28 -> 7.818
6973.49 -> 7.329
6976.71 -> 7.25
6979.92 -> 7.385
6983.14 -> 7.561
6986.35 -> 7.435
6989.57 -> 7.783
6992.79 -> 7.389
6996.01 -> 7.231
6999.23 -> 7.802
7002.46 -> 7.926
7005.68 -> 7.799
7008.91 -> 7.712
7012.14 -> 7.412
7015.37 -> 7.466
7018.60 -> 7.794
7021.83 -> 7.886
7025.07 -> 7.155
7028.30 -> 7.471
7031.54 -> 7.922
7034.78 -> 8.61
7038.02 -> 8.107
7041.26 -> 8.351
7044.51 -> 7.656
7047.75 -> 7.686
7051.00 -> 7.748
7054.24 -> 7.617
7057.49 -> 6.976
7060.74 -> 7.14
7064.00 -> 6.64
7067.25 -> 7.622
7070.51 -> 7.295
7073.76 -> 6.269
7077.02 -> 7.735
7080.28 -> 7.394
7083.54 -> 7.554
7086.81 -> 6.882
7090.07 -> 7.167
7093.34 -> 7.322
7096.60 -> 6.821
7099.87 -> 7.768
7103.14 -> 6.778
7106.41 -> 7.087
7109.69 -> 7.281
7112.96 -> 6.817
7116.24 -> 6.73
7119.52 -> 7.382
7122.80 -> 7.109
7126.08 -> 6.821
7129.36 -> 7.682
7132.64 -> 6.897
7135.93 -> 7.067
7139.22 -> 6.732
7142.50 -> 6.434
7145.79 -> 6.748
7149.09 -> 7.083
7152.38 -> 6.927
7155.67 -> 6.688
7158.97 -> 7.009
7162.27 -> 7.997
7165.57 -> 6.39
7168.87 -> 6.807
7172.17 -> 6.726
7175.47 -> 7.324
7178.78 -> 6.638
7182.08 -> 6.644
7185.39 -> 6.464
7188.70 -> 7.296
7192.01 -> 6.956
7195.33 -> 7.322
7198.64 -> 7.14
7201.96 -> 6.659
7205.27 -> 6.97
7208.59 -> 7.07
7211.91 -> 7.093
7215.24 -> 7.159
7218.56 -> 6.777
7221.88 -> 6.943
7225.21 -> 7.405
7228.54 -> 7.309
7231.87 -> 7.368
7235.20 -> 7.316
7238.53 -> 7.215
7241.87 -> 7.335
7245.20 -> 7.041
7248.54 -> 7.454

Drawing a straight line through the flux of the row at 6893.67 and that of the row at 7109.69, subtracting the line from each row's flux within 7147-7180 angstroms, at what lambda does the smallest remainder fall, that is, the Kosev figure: 7165.57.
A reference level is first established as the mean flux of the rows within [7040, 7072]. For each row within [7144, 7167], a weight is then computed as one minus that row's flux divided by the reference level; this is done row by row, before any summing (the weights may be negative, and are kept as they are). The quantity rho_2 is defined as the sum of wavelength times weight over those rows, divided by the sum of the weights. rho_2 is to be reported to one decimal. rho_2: 7154.9 angstroms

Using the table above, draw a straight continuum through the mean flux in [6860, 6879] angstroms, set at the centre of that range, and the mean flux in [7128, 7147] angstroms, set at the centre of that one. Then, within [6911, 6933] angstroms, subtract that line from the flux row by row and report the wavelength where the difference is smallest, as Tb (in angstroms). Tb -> 6919.11 angstroms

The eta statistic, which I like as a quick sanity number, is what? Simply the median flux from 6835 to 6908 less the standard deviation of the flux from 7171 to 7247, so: 7.25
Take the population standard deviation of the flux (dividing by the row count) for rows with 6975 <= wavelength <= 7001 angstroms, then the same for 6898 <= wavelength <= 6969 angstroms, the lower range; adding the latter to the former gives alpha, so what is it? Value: 0.510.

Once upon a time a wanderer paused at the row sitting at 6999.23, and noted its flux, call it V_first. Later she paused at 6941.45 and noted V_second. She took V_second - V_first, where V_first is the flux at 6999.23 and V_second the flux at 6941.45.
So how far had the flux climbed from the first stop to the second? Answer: 0.1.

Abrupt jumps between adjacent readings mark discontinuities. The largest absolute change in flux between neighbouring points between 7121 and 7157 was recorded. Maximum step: 0.86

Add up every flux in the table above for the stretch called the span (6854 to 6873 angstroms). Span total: 44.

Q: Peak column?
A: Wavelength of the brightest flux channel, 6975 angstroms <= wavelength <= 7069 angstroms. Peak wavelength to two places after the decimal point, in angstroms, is 7034.78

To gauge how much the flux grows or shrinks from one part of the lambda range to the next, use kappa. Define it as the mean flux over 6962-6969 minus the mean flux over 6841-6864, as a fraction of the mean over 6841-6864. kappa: 0.02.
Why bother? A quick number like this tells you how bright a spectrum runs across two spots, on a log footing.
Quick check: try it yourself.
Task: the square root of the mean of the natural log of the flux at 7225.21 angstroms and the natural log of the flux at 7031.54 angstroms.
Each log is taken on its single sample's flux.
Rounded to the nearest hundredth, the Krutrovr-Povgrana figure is 1.43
